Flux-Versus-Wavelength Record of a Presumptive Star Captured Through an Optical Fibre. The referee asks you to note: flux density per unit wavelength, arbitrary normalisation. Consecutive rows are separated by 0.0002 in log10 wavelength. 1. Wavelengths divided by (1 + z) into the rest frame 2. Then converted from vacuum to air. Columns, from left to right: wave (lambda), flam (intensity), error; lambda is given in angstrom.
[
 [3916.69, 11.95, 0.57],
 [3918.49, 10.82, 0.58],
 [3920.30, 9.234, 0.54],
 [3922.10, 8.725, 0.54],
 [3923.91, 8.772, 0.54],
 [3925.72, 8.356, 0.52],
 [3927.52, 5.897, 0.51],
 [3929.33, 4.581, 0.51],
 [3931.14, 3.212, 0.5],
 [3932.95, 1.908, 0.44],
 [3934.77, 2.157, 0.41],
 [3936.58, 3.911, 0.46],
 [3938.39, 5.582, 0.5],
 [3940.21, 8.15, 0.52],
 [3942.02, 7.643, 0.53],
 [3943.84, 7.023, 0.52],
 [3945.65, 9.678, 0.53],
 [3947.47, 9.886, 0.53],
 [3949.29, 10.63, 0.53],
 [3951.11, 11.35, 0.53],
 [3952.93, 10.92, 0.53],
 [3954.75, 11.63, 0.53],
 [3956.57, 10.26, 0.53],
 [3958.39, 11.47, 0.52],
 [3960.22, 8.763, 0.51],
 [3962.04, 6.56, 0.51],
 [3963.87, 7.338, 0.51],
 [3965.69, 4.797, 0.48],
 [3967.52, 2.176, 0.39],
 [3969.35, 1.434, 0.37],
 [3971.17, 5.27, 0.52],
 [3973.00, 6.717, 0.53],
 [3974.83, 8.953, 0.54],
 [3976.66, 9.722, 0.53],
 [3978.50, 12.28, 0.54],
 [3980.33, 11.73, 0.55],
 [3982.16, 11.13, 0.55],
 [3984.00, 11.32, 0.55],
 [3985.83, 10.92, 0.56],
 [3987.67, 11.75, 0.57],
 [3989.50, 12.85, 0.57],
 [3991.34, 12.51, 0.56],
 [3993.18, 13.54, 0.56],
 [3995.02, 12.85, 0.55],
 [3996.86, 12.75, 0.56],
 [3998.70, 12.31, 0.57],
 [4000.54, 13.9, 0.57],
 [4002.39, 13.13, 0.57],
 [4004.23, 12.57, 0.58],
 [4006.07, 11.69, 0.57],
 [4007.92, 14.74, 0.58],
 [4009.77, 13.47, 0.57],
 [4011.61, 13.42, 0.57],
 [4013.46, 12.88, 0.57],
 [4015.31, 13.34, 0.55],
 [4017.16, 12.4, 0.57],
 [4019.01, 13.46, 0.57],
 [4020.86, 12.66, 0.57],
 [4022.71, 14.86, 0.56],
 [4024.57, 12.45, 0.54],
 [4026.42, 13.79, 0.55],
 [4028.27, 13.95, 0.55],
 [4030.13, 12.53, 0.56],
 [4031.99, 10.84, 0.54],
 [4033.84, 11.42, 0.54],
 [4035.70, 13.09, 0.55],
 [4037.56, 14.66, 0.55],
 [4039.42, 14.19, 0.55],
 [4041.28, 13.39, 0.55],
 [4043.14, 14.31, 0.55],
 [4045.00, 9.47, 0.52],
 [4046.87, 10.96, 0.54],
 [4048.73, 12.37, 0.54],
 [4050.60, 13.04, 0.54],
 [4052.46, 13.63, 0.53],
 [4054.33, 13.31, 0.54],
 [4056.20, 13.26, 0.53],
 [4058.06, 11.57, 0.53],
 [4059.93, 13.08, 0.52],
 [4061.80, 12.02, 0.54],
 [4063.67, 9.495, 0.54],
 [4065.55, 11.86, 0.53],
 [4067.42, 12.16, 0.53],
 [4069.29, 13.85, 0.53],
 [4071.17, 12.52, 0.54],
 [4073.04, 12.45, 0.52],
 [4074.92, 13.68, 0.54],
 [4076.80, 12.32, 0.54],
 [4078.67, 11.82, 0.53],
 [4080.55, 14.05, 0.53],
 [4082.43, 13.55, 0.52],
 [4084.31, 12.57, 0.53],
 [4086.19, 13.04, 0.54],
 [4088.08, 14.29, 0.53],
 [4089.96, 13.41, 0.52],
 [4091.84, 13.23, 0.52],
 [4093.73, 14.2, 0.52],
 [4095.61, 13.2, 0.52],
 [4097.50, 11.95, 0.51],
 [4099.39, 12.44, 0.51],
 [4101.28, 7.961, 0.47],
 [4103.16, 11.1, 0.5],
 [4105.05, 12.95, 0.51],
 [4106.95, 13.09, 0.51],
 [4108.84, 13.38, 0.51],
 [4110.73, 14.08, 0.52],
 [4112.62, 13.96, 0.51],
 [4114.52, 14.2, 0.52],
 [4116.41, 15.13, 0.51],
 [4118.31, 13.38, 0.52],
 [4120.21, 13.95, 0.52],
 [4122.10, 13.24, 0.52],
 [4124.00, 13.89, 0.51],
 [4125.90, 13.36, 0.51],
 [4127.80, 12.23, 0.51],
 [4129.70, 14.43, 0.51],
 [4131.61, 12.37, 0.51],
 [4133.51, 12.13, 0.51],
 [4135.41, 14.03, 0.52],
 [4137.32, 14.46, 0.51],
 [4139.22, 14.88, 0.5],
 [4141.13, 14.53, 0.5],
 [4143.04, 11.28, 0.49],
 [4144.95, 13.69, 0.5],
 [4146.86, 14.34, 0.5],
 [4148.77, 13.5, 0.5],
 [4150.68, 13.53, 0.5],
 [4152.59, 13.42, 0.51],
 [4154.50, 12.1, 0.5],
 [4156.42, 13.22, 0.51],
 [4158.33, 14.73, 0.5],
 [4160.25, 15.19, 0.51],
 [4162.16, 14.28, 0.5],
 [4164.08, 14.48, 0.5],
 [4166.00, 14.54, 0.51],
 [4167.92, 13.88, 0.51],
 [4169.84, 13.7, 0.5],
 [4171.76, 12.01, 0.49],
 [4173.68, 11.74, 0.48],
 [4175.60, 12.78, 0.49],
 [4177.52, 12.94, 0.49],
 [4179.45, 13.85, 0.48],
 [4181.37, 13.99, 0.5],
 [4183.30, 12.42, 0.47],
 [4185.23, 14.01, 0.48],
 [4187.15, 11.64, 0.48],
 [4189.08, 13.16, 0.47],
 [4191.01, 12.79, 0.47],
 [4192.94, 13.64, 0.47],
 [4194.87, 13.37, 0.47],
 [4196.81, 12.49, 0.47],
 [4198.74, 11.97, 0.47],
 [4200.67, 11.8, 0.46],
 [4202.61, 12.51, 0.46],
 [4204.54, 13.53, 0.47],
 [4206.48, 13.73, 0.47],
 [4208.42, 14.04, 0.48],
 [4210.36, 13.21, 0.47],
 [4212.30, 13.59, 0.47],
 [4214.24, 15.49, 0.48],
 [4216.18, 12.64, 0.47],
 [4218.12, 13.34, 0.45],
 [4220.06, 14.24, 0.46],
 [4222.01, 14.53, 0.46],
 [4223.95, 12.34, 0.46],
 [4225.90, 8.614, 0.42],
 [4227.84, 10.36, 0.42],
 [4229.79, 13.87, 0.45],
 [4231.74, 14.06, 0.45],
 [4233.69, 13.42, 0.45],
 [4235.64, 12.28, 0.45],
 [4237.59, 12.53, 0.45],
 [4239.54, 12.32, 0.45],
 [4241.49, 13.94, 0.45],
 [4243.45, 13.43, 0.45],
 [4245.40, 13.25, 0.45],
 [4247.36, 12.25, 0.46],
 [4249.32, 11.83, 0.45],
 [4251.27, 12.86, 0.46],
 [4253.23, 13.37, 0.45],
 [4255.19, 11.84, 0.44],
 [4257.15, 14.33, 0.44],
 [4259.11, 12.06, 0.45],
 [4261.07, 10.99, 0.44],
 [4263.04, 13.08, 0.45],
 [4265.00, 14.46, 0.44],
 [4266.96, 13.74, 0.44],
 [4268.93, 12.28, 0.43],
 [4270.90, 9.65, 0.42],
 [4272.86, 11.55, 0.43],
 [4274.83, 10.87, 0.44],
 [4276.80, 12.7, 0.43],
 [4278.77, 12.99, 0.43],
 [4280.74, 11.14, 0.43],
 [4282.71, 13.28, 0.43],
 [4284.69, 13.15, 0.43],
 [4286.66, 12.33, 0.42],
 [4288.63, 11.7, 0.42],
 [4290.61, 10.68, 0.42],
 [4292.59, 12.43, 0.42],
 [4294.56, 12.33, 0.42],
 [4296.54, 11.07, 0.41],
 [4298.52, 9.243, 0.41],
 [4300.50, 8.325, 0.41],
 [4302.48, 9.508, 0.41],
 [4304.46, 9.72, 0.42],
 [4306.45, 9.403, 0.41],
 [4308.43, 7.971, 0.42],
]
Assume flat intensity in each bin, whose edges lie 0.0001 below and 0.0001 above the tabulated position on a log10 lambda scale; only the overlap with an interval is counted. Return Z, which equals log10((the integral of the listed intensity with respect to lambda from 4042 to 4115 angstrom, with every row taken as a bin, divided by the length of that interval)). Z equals 1.10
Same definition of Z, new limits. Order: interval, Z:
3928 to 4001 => 0.94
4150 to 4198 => 1.13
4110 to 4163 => 1.14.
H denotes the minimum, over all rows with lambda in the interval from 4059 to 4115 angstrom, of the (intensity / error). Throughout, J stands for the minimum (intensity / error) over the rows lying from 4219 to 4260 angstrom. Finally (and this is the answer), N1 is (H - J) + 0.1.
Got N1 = -3.5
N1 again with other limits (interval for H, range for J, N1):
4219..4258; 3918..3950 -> 16.3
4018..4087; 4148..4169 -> -6.5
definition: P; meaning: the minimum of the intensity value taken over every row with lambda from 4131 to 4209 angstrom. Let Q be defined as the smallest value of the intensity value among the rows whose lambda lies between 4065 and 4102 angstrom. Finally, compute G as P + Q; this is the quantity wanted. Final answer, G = 19.2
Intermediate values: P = 11.28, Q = 7.961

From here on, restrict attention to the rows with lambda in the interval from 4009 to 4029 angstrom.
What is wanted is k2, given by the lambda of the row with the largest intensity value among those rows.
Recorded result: 4022.71 angstrom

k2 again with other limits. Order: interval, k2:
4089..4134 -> 4116.41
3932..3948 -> 3947.47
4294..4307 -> 4294.56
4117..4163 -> 4160.25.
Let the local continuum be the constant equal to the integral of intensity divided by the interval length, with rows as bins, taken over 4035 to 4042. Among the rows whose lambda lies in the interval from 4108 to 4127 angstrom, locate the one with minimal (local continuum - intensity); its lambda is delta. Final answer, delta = 4116.41 angstrom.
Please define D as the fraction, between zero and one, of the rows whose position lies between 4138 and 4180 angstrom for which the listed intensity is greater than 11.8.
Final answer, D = 0.91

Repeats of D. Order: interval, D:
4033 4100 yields 0.86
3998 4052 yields 0.83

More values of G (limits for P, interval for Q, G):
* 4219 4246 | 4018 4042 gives 19.5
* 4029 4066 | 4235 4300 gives 18.7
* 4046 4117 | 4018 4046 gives 17.4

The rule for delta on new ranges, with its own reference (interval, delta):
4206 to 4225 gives 4214.24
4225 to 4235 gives 4231.74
